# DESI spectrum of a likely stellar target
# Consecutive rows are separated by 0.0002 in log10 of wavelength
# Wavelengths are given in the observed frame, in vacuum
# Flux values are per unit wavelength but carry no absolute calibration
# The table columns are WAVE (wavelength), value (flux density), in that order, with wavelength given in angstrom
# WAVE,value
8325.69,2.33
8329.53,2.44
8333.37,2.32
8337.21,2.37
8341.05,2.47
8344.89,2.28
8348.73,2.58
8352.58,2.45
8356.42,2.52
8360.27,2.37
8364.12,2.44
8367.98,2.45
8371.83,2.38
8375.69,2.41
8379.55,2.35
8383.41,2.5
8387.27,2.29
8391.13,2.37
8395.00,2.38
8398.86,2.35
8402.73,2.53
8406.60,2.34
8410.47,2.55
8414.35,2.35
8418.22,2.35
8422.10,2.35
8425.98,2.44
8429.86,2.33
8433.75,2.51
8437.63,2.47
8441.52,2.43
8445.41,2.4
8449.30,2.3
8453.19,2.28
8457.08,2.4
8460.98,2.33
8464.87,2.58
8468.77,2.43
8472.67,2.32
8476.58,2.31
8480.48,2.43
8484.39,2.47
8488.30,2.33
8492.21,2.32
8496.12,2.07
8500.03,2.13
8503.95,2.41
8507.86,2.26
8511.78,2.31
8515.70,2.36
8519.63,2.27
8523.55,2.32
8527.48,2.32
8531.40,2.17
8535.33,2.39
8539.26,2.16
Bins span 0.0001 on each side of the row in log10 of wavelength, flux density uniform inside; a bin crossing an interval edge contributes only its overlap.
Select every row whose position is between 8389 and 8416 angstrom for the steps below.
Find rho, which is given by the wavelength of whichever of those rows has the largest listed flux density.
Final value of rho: 8410.47 angstrom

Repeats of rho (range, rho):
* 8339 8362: 8348.73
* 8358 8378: 8367.98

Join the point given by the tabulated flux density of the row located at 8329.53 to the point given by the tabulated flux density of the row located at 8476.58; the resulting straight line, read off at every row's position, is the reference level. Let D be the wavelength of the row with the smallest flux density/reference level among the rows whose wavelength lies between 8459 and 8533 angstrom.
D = 8496.12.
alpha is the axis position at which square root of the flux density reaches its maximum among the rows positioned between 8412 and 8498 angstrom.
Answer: 8464.87 angstrom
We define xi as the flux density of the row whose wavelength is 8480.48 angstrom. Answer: 2.43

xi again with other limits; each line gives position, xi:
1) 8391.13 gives 2.37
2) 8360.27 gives 2.37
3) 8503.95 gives 2.41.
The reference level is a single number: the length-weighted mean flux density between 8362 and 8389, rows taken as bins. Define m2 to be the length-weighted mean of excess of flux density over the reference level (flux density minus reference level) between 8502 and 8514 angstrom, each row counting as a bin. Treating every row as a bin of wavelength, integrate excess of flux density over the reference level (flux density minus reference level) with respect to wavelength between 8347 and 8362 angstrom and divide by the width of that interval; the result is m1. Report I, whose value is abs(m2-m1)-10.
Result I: -9.85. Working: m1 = 0.08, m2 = -0.08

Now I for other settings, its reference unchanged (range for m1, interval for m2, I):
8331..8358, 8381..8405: -9.98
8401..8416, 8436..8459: -9.94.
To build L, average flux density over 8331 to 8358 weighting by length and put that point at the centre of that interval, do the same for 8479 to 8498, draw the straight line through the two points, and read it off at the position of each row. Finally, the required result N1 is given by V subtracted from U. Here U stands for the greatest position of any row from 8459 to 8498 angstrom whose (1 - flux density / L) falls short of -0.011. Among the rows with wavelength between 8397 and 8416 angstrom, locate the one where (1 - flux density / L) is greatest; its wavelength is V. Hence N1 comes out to 77.8 angstrom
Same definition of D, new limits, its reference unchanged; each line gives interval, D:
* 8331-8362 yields 8344.89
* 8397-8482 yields 8453.19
